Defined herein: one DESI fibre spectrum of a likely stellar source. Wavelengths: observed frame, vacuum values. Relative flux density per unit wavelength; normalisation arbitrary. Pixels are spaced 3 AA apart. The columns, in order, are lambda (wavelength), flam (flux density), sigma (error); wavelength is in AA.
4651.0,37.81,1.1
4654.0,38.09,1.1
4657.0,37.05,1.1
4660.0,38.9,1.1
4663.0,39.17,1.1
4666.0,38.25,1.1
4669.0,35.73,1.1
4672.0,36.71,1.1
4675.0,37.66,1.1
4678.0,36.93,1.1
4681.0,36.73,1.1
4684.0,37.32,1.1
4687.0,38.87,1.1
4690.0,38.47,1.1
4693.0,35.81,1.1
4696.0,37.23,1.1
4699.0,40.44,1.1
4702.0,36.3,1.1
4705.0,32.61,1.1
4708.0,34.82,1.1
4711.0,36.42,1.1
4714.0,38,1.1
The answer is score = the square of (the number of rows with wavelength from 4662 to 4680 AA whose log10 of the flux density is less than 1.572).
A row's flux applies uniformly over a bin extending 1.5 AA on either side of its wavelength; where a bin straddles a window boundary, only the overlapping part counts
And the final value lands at 9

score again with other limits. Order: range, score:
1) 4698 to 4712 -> 16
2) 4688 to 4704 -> 9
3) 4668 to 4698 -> 49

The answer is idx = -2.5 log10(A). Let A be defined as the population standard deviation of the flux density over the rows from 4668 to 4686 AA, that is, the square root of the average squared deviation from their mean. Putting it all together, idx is 0.55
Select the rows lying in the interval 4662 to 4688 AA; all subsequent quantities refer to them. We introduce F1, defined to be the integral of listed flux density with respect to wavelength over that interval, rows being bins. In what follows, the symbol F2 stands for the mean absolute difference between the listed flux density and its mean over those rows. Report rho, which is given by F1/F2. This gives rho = 1093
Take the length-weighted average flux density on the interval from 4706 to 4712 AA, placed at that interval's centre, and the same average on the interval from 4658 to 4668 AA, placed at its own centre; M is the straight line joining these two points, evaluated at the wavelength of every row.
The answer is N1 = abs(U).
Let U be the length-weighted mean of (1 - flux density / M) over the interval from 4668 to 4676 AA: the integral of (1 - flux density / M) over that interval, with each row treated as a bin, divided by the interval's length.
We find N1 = 0.032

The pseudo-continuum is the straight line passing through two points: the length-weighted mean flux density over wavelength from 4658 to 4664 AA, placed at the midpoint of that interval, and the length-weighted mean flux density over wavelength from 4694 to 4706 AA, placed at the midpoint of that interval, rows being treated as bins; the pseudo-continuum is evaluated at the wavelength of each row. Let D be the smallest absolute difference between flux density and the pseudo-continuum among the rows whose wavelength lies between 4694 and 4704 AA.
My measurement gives 0.24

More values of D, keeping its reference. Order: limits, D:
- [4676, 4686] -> 0.31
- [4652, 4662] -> 0.01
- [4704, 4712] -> 0.23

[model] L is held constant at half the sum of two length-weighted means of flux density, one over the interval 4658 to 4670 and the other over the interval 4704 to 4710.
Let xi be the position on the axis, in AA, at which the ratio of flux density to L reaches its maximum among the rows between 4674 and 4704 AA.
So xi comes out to 4699.0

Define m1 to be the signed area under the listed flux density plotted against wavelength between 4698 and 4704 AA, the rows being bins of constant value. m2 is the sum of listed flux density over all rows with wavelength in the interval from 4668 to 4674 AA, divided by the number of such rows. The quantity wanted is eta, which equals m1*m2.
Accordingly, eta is 8197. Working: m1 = 226.3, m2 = 36.2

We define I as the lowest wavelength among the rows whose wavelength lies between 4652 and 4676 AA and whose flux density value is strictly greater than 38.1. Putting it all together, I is 4660.0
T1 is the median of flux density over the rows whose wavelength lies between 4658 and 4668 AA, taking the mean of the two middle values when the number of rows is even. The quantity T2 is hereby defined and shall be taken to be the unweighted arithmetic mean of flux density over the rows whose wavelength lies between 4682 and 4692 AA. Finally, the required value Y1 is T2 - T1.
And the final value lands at -1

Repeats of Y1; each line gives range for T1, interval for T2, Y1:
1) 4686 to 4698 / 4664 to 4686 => -1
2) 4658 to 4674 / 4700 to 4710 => -4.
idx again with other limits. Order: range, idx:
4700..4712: -0.47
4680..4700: -0.38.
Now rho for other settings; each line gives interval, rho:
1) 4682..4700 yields 552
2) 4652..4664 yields 627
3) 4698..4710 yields 185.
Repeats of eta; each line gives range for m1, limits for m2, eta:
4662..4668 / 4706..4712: 8212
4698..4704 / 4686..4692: 8751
